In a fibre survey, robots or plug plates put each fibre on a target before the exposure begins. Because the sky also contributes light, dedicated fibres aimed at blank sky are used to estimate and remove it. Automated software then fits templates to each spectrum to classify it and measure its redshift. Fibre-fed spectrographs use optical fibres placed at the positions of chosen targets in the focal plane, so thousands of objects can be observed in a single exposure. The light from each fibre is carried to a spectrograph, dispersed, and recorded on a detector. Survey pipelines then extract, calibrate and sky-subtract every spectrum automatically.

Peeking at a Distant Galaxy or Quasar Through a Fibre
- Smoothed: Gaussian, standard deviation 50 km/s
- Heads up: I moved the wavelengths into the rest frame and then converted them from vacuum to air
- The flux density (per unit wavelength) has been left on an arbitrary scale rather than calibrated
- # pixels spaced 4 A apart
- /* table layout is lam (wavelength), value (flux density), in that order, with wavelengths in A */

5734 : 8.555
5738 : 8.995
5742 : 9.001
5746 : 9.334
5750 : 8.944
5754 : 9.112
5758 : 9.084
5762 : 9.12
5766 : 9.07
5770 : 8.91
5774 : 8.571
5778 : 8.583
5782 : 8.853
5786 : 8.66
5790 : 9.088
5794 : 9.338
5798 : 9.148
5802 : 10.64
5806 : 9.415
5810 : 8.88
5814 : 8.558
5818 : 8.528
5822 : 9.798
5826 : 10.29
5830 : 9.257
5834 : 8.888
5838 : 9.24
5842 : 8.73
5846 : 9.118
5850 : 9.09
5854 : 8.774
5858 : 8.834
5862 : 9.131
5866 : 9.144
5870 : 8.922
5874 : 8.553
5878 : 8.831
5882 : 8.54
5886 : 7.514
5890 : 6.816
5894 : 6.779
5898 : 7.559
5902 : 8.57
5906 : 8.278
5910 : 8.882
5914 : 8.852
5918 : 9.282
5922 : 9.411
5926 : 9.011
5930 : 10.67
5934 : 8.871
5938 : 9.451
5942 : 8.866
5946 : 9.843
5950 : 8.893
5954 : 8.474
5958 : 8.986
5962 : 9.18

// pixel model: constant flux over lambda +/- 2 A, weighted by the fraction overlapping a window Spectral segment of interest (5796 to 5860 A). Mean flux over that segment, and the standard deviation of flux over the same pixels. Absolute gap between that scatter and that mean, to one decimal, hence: 8.6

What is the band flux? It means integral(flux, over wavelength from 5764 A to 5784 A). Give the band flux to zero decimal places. 176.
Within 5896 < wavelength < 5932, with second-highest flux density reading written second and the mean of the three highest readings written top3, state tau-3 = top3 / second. 1.04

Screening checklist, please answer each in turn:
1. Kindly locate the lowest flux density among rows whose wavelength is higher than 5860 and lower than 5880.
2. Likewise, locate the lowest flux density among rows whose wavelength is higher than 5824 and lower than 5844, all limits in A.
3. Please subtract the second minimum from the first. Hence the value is -0.2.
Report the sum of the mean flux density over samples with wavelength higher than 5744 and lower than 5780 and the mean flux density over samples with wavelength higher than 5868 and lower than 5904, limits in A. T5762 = 17.0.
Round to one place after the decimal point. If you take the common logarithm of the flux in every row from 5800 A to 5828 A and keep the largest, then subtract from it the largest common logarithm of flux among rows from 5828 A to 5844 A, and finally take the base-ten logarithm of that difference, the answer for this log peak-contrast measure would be -1.2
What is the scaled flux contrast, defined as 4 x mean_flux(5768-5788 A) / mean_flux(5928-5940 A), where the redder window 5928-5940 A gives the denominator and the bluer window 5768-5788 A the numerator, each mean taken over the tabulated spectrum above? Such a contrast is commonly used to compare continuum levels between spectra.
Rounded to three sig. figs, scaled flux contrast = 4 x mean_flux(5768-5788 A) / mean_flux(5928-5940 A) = 3.61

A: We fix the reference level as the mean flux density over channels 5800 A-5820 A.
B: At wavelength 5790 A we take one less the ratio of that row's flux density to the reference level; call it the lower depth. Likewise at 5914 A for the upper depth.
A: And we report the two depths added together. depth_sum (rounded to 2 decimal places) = 0.05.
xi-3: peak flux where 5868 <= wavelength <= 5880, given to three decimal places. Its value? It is 8.922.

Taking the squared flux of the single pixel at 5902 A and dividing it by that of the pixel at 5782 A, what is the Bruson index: 0.94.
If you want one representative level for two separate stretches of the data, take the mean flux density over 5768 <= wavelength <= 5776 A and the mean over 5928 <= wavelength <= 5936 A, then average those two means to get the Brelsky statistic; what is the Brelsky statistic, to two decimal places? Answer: 9.26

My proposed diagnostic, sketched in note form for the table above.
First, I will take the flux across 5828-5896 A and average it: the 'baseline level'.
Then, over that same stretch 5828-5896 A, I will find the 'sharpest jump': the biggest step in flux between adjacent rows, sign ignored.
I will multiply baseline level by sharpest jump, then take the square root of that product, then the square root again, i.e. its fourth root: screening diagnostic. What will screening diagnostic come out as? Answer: 1.7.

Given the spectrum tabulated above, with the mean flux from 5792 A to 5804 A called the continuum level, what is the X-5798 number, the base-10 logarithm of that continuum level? 0.987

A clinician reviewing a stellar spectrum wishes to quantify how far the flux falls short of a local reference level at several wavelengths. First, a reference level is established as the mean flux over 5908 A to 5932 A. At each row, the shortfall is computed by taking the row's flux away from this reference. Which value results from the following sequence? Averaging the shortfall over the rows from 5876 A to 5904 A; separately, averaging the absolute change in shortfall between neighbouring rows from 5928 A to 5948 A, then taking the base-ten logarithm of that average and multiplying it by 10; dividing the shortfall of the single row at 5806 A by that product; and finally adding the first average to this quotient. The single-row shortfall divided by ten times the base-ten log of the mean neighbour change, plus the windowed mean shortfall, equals 2.5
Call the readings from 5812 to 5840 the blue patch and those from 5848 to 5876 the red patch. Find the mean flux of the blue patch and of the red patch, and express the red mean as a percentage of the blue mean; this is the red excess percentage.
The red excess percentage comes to 97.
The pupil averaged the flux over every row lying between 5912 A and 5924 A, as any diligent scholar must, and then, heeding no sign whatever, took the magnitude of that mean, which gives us 9.18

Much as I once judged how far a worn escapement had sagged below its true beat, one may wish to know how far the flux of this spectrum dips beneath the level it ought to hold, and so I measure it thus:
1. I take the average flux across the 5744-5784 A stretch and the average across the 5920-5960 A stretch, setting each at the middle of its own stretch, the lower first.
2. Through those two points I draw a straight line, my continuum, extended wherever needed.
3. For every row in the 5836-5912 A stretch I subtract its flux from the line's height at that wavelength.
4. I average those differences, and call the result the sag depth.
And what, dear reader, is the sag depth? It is 0.65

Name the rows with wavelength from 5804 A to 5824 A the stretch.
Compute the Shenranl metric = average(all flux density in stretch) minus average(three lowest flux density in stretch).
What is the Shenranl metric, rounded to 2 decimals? 0.38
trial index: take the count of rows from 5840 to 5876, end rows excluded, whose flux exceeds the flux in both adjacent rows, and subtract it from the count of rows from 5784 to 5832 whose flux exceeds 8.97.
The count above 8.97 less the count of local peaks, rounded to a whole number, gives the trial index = 6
